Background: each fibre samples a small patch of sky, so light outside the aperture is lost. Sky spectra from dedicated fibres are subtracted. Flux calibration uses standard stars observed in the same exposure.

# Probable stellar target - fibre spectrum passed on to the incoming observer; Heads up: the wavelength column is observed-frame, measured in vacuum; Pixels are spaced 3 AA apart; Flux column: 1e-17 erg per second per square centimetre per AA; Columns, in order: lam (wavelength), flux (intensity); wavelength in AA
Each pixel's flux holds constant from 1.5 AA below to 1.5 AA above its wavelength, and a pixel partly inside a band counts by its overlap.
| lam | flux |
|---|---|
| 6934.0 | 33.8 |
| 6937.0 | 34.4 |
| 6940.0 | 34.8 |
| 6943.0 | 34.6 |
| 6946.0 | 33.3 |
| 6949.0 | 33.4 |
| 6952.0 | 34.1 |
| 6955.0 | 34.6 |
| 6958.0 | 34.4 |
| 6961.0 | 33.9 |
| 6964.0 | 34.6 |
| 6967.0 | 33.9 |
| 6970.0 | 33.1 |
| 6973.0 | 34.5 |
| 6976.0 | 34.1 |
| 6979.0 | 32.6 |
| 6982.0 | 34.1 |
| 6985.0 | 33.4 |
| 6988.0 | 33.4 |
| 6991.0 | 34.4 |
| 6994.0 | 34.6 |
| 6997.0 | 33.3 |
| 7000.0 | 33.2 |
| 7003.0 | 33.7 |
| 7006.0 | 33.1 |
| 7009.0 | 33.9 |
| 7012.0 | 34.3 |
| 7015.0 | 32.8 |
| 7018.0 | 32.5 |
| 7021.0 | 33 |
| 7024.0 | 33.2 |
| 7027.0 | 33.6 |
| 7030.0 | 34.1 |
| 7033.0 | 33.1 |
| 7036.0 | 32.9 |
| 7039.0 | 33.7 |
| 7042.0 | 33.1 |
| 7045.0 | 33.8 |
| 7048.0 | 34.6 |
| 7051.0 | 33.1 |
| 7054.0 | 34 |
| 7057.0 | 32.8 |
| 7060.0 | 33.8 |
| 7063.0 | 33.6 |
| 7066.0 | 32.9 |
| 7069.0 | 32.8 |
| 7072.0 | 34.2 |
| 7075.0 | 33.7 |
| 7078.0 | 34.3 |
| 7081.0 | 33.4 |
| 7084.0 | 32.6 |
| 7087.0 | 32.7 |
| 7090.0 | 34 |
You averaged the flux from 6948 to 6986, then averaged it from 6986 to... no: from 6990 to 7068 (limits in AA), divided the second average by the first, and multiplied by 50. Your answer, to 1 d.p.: 49.4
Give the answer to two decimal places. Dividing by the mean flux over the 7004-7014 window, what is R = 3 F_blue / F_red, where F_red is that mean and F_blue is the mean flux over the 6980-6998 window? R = 3.01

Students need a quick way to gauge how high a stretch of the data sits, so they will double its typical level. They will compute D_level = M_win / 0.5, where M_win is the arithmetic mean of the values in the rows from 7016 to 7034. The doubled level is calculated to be 66.5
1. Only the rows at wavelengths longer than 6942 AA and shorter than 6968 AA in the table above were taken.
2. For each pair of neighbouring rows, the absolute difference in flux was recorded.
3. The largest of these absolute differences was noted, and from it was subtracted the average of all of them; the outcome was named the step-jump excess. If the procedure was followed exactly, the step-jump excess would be 0.71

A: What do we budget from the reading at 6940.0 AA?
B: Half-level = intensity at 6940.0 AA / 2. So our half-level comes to 17.4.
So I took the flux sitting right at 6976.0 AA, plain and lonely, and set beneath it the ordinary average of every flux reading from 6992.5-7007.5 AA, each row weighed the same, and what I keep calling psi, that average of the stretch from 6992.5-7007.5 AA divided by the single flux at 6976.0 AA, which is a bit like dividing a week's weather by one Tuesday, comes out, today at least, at 0.98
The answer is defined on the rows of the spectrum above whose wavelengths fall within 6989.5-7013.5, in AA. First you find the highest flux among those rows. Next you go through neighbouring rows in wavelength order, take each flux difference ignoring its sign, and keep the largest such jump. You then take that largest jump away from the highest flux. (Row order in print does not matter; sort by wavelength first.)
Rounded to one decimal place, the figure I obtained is 33.3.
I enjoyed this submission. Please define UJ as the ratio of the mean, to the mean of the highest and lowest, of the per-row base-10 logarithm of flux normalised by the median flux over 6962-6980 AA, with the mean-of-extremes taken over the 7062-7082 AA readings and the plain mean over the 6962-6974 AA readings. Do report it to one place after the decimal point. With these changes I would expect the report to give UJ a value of 0.0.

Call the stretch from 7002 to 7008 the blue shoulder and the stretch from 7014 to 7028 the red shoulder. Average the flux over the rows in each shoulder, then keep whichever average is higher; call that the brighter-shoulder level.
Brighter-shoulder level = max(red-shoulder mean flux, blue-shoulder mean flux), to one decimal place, 33.4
